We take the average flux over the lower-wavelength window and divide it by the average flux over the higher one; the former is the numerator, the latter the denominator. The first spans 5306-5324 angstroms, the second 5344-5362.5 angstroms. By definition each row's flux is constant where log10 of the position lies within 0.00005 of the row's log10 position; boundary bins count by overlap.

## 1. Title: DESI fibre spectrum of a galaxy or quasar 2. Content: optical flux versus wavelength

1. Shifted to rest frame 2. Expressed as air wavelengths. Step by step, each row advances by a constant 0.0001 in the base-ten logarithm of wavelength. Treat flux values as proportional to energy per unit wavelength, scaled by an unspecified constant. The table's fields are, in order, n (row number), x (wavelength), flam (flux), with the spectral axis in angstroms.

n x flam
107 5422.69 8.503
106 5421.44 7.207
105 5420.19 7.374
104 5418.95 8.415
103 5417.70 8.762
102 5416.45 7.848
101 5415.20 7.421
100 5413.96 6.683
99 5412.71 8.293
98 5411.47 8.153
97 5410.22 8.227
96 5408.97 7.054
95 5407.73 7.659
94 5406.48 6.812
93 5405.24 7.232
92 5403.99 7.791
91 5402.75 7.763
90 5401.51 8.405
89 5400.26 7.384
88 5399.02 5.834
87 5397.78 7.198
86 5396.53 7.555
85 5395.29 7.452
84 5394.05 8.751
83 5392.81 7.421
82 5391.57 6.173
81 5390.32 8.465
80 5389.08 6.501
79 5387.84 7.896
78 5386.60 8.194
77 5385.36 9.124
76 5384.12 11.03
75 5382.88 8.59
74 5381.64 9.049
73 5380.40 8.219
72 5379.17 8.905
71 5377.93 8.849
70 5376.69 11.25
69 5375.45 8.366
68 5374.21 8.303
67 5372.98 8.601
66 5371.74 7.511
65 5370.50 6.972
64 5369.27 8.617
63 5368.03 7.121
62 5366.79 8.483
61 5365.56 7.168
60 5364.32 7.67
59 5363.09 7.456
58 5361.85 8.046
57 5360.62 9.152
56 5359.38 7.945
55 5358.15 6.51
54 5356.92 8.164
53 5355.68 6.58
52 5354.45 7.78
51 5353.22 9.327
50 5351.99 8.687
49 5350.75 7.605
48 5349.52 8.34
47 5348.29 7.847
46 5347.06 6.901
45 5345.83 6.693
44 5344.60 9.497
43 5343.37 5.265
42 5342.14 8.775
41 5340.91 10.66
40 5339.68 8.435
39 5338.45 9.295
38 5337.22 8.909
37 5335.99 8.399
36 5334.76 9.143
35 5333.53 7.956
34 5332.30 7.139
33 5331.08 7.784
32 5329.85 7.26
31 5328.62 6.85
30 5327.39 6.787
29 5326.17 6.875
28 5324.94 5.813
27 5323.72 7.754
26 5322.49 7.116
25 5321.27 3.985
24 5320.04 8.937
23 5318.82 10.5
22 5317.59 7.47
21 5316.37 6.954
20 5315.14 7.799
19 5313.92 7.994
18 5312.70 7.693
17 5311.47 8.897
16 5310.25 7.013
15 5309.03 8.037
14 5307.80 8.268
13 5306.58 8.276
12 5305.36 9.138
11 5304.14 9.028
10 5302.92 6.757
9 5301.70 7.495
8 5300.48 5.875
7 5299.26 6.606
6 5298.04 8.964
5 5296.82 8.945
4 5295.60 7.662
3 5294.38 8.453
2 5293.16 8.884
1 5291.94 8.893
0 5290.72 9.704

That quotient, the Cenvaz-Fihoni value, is 0.98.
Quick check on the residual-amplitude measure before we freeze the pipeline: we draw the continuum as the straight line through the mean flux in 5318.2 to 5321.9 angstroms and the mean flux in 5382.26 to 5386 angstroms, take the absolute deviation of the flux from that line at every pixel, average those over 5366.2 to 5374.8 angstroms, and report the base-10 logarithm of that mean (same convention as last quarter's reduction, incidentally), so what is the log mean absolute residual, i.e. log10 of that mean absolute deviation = 0.10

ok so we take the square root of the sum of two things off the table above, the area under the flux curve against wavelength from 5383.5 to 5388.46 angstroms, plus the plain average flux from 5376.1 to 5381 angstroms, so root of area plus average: 7.37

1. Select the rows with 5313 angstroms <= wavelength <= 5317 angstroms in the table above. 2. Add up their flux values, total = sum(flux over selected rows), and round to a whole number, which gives 23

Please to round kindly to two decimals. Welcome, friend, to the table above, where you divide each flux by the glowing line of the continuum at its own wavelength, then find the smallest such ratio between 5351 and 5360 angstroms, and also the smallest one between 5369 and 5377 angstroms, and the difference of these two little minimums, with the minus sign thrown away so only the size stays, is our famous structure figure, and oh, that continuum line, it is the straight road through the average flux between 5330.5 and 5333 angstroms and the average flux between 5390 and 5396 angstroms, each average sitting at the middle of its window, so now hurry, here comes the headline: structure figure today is 0.06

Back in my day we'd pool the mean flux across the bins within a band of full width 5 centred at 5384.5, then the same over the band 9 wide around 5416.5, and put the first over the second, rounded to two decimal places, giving 1.18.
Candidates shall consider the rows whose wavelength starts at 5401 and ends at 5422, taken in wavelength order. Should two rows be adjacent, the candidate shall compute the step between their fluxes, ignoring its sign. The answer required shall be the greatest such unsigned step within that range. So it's 1.6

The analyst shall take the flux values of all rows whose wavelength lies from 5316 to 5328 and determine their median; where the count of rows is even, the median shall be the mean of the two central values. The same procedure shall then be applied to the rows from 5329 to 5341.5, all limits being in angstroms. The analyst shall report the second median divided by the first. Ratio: 1.20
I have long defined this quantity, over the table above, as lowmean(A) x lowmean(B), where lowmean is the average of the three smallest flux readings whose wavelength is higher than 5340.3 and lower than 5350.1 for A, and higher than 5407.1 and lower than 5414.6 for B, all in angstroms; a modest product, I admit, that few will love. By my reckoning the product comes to 44.8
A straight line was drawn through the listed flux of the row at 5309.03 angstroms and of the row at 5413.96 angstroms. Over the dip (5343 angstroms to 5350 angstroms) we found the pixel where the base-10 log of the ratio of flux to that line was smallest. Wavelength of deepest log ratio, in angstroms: 5343.37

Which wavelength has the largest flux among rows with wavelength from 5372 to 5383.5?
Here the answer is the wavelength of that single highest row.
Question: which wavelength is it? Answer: 5376.69 angstroms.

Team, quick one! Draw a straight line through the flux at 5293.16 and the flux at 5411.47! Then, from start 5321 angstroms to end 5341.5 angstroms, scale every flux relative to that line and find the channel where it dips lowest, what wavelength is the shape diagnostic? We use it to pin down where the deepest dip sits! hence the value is 5321.27 angstroms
